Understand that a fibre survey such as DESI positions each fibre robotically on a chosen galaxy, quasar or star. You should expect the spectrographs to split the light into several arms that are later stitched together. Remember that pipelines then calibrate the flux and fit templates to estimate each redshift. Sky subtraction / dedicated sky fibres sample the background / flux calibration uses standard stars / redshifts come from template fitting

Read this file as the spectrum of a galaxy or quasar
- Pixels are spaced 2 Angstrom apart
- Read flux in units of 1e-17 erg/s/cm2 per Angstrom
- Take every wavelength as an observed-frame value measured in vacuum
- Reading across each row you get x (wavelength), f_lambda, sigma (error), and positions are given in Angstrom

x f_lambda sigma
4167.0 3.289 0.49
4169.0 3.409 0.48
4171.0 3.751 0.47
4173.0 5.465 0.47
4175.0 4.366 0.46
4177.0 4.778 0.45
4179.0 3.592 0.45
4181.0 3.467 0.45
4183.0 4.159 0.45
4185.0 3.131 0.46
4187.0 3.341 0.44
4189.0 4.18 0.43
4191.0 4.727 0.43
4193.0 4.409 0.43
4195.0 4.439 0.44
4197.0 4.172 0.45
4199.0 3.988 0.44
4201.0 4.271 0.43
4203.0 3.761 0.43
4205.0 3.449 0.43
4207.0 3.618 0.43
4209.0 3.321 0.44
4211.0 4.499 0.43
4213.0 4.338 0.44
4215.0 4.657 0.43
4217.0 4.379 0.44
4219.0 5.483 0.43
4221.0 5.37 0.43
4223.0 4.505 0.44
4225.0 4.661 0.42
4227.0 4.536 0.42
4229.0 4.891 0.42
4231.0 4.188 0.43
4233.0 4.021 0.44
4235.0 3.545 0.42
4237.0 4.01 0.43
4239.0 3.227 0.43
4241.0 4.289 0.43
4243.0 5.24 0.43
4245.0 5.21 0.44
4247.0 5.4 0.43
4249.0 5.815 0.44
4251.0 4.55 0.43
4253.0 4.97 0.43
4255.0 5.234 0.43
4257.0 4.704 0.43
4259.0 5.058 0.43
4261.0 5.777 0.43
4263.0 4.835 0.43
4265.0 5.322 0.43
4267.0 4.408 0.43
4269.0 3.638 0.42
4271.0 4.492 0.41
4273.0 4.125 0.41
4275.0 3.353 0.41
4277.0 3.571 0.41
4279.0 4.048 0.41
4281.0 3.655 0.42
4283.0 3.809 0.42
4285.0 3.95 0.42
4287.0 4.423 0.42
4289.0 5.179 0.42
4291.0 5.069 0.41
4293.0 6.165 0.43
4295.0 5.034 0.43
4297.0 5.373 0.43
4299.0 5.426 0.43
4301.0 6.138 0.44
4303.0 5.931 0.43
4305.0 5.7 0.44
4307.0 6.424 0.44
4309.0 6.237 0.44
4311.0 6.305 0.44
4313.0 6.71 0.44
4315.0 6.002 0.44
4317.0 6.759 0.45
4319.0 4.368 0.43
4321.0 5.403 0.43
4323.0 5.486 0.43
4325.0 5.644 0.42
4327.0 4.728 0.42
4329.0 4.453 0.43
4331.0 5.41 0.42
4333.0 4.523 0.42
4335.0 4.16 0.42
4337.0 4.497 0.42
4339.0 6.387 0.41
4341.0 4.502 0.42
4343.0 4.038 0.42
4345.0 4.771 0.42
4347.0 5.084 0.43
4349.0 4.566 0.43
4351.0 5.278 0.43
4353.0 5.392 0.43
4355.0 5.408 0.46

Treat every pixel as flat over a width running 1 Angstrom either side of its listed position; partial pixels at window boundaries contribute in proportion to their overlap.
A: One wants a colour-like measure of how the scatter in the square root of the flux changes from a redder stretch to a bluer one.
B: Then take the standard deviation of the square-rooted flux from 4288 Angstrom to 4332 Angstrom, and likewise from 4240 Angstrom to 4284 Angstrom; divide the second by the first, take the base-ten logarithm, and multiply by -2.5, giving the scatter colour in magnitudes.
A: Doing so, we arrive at -0.2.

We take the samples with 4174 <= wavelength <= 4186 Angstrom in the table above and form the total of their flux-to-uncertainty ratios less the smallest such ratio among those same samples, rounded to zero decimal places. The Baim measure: 45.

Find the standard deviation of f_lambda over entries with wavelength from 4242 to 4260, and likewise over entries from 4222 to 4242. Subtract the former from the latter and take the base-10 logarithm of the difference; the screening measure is -0.9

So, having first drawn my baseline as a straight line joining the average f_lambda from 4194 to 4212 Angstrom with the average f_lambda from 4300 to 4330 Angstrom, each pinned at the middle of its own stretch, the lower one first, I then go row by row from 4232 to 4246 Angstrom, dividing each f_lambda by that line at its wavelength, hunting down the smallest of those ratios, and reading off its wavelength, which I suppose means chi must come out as 4239.0 Angstrom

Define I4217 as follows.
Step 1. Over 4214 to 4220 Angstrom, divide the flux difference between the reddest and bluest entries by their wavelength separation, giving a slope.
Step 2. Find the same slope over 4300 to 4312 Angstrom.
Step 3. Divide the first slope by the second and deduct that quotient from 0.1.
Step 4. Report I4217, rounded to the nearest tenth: -12.3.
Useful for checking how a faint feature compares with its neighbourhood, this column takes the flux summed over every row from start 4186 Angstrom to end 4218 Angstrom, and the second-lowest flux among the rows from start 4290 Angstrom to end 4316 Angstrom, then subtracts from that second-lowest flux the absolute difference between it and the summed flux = -55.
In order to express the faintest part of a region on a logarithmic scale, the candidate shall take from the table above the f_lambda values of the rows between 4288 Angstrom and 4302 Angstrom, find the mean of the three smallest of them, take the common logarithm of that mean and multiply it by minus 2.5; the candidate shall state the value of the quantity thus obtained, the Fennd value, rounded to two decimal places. -1.77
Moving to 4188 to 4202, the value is -1.54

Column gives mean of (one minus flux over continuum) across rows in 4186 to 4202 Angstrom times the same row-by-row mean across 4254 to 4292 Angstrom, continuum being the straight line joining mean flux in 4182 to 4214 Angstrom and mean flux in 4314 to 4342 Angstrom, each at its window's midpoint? -0.0026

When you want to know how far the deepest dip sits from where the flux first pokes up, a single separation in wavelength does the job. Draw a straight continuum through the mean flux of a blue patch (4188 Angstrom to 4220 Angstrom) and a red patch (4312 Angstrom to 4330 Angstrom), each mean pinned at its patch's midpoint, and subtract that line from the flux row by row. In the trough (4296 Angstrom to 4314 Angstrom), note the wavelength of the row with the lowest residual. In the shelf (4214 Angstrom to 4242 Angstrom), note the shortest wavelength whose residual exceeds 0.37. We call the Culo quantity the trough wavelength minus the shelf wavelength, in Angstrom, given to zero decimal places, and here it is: 78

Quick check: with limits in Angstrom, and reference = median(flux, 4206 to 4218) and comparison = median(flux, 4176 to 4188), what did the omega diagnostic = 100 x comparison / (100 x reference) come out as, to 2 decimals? 0.81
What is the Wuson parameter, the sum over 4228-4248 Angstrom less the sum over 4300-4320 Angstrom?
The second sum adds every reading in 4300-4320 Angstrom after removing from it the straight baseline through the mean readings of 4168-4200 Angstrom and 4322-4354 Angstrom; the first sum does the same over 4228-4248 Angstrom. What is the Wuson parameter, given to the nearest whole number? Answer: -13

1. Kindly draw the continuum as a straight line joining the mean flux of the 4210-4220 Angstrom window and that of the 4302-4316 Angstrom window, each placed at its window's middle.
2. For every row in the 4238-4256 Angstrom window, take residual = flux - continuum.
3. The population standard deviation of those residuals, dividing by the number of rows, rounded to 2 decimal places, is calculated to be 0.68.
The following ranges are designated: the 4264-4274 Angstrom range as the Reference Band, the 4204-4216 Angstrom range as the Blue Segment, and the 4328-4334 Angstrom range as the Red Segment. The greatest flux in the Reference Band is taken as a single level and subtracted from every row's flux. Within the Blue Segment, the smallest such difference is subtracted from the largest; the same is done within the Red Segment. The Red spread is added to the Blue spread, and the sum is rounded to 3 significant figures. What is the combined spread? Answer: 2.29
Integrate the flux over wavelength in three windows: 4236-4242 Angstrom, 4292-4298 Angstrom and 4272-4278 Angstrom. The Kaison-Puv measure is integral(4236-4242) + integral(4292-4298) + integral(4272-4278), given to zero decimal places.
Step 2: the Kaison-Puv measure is 78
